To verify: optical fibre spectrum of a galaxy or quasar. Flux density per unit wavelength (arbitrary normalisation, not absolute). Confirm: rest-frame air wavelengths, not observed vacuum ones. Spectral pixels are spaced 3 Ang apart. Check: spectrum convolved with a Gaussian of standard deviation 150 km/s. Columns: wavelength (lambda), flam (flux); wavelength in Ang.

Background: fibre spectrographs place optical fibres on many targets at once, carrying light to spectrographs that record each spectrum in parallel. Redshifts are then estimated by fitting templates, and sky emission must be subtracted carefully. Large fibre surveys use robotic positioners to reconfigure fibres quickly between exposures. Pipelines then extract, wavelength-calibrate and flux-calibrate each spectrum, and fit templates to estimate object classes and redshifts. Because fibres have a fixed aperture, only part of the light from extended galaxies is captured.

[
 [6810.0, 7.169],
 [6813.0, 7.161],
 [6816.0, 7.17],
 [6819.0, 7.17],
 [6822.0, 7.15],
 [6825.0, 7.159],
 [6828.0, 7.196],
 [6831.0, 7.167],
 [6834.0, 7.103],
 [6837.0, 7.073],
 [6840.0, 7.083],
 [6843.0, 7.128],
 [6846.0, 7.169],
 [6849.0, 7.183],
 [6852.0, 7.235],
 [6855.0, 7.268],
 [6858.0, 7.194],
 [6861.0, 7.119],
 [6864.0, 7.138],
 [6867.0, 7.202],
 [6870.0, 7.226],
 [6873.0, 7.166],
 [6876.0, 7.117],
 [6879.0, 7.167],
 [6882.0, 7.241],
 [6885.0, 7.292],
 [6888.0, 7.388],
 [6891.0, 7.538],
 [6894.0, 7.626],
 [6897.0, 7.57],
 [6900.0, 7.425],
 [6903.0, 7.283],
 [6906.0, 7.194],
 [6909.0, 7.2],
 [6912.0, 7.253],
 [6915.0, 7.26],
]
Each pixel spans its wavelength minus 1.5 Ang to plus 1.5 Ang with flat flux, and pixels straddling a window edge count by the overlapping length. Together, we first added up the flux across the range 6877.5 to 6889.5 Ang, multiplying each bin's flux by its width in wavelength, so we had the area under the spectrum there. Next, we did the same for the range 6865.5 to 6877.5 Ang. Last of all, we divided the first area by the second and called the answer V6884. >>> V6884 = 1.01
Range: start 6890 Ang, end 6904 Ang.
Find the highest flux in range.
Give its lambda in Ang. 6894.0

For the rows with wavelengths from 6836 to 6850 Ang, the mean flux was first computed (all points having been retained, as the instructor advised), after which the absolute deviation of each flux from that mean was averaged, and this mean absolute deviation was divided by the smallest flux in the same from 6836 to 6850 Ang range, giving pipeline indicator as 0.0056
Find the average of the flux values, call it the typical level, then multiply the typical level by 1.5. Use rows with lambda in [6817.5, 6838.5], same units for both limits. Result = 10.7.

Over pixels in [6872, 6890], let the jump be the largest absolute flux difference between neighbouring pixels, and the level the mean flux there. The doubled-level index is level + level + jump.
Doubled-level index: 14.6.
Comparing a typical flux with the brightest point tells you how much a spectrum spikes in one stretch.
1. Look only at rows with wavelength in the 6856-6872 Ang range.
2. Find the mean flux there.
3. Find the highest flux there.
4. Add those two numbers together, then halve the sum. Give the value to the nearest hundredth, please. 7.20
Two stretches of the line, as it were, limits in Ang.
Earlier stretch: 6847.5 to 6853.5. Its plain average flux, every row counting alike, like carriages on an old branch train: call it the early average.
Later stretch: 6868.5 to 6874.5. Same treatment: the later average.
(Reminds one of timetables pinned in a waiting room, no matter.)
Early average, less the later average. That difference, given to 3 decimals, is 0.013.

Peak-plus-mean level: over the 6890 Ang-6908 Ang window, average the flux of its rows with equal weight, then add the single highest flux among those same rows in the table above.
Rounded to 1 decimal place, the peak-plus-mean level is 15.1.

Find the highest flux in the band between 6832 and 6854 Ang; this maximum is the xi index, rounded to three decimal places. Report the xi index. 7.235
